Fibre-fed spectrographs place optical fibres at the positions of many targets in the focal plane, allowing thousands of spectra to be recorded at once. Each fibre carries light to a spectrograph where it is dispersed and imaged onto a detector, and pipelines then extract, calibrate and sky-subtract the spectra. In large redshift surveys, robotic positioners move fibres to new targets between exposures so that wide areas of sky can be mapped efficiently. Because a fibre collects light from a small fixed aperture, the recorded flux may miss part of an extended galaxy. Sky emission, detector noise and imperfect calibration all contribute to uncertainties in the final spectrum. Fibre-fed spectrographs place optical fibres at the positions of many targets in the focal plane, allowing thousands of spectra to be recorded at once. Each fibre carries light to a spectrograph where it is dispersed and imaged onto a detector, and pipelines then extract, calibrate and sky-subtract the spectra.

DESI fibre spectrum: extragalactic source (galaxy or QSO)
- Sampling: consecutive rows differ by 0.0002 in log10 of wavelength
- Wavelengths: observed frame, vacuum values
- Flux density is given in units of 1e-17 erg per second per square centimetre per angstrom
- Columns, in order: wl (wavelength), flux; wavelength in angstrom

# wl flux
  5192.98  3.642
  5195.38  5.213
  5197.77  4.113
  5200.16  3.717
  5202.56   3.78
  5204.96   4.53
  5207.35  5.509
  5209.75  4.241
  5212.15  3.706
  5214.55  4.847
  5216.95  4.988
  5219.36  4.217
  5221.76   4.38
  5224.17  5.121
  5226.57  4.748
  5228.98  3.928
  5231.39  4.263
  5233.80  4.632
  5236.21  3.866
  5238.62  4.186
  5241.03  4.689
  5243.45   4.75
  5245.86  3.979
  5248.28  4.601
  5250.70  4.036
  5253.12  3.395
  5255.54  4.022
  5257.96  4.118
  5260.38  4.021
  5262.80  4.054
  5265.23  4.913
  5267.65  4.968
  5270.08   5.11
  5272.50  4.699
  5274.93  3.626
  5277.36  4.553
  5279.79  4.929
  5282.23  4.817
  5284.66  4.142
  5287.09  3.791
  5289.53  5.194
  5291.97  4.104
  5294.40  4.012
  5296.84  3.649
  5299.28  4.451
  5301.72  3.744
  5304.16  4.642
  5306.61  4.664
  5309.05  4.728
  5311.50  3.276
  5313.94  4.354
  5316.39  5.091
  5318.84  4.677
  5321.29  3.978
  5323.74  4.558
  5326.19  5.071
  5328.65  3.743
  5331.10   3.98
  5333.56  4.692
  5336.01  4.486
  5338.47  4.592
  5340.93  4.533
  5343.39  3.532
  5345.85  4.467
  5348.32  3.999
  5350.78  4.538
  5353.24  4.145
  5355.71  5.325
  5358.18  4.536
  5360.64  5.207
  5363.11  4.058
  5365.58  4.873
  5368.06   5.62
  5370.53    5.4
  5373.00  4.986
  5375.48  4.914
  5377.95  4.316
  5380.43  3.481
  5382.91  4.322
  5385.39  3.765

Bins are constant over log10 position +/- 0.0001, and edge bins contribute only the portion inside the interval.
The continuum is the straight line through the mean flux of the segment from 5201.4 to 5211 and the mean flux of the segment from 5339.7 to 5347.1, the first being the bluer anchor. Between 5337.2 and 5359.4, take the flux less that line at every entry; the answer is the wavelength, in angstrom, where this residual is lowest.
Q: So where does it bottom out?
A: 5343.39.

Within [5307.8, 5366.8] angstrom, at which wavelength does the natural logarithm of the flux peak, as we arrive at 5355.71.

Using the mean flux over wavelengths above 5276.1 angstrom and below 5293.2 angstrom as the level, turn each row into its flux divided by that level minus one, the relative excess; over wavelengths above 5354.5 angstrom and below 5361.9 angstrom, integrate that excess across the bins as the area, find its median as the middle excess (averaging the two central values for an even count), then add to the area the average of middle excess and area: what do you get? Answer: 1.4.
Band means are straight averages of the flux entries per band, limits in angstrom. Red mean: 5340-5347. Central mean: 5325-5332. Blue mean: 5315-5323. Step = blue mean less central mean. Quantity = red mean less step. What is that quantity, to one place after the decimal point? 3.9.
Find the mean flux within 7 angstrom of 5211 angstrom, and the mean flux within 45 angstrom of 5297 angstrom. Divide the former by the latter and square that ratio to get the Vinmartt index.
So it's 1.13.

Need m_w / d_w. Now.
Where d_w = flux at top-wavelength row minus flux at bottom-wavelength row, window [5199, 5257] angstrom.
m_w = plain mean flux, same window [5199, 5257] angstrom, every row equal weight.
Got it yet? 14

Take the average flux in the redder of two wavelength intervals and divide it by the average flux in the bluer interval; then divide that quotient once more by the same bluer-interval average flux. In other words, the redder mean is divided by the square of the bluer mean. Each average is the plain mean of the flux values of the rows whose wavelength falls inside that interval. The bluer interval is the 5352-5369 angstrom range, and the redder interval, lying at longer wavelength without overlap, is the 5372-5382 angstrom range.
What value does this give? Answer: 0.19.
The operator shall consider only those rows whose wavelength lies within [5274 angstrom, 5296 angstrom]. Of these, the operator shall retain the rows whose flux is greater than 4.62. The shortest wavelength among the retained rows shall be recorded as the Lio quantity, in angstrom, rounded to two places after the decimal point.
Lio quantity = 5279.79 angstrom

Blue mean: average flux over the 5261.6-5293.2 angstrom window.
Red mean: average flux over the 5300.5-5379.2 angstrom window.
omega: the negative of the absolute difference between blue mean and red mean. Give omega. -0.01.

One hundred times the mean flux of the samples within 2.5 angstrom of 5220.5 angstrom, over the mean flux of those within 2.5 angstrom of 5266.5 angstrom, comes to 87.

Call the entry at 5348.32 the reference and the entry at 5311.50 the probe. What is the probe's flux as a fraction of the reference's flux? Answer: 0.82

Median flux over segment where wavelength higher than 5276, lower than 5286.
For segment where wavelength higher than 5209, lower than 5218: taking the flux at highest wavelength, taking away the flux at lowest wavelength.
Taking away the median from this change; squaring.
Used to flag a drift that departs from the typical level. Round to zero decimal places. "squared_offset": 16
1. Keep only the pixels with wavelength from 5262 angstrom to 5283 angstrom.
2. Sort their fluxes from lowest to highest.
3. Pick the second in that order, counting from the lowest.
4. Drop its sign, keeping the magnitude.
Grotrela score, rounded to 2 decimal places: 4.05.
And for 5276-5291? 4.14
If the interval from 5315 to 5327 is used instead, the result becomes 4.56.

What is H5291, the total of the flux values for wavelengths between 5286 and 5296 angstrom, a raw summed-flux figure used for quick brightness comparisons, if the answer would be 17.1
